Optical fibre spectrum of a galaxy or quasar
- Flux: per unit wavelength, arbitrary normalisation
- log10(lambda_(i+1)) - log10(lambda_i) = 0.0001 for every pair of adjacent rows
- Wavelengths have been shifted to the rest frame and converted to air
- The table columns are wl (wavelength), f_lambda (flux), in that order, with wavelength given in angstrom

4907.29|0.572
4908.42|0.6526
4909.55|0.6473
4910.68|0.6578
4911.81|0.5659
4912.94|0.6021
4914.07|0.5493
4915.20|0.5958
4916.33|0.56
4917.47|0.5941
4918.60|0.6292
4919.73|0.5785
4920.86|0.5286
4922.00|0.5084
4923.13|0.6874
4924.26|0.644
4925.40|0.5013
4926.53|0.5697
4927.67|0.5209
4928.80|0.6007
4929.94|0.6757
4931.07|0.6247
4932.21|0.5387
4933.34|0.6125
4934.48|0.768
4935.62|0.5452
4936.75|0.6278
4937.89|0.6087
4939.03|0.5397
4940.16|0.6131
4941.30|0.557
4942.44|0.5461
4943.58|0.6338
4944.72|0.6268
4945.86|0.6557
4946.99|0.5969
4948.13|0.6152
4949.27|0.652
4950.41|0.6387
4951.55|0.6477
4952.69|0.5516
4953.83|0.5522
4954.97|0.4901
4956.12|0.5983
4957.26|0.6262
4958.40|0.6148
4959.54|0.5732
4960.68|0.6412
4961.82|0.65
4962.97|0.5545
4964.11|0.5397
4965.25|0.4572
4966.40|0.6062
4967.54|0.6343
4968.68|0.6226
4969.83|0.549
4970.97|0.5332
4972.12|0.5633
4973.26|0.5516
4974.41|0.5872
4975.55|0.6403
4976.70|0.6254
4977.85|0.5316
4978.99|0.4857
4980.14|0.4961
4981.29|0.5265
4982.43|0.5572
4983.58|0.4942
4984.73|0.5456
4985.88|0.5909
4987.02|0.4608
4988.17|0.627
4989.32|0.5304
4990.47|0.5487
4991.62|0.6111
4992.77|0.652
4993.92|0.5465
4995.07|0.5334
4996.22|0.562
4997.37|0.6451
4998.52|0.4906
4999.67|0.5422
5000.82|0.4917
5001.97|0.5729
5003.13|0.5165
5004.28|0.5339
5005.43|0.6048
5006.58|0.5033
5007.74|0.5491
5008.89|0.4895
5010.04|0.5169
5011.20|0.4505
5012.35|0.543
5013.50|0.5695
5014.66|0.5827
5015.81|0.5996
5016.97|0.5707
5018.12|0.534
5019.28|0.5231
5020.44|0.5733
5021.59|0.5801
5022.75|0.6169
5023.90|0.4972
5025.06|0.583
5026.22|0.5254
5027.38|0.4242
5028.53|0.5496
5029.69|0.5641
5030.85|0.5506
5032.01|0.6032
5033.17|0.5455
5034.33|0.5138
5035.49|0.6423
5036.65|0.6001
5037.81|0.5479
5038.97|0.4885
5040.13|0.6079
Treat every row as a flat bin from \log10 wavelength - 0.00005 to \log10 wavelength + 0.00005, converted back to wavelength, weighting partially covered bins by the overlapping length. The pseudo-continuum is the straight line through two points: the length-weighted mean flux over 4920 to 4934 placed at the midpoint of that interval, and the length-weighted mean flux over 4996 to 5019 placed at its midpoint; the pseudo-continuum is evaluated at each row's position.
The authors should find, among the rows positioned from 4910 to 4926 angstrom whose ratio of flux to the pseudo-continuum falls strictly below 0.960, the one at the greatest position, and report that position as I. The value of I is 4925.40 angstrom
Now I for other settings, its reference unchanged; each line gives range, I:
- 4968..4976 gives 4970.97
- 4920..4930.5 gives 4927.67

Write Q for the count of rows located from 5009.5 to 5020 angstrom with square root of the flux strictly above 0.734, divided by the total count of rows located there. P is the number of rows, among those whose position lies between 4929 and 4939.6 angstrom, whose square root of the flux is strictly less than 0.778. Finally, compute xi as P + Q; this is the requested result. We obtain 3.6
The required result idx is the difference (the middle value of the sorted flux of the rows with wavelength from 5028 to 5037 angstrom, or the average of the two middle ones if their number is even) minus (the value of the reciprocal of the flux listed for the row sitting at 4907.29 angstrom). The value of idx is -1.19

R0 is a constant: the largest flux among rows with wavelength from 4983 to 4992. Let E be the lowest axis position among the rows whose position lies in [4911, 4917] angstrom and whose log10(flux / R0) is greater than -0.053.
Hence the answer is 4911.81 angstrom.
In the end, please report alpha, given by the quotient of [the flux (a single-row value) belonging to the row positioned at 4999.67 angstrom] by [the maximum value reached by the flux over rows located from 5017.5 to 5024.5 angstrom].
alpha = 0.88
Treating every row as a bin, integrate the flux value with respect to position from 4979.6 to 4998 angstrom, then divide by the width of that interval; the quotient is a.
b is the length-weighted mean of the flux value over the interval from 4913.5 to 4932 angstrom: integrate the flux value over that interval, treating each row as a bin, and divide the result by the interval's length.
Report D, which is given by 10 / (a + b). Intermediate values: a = 0.558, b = 0.58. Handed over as 8.8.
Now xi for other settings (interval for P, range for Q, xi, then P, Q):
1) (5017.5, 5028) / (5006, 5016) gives 8.6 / 8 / 0.56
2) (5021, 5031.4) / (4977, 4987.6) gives 8.3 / 8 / 0.33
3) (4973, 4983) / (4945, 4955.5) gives 7.9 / 7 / 0.89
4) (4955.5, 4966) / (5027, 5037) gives 5.8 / 5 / 0.78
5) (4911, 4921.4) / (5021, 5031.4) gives 8.7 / 8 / 0.67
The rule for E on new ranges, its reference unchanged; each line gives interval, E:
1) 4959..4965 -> 4959.54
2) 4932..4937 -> 4933.34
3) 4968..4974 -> 4968.68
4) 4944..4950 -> 4944.72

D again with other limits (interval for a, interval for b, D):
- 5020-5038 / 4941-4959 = 8.6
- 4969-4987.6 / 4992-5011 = 9.2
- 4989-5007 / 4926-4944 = 8.7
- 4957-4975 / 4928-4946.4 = 8.4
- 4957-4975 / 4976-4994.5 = 8.8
